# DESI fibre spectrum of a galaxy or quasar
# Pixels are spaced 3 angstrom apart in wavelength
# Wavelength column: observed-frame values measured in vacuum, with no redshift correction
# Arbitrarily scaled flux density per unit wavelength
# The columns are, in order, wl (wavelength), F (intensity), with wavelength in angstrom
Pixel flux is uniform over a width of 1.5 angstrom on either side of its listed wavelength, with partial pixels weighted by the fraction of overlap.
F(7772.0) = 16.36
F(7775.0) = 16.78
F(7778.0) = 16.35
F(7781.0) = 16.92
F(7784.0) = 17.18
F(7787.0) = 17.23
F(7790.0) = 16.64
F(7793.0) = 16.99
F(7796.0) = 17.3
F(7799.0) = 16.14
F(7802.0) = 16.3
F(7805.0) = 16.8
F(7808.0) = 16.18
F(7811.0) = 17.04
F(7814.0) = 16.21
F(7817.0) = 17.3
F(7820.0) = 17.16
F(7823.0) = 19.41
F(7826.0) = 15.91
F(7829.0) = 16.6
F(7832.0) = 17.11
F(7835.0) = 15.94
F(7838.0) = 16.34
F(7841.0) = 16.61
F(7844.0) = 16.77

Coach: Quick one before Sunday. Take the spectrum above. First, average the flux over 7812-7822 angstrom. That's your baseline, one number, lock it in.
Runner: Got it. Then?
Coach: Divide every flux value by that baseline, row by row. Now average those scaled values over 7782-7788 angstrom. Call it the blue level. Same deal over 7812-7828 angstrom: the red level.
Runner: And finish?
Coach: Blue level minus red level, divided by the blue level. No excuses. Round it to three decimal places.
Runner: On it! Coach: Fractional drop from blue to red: 0.000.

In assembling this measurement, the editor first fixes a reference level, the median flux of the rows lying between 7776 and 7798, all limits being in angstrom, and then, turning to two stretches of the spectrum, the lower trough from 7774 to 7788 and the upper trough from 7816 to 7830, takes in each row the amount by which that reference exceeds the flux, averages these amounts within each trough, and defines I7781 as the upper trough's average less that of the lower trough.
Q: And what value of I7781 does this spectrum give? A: -0.4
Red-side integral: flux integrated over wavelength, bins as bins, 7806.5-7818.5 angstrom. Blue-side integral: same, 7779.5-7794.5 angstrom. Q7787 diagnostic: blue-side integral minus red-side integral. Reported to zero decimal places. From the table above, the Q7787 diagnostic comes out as 55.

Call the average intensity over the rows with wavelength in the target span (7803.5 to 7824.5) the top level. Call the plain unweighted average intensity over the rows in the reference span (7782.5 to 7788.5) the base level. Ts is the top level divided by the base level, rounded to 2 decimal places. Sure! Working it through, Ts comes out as 1.00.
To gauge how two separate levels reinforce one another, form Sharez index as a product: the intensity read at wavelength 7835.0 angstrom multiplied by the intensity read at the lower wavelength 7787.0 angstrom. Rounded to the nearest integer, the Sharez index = 275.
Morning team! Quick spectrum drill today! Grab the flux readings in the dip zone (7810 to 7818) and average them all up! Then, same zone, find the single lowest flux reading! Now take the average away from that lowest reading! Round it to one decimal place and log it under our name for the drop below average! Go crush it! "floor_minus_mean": -0.6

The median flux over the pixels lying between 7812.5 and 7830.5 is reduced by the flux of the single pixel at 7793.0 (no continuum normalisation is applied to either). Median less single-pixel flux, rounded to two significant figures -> -0.11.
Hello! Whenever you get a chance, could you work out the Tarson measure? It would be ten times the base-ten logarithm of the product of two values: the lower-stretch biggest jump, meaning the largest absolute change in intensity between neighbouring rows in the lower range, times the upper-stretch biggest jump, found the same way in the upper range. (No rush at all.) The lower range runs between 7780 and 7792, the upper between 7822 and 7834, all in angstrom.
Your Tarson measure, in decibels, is 3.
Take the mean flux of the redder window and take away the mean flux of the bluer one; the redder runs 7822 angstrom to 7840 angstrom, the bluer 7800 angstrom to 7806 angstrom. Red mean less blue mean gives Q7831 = 0.3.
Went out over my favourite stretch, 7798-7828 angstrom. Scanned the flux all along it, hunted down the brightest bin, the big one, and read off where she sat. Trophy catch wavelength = 7823.0 angstrom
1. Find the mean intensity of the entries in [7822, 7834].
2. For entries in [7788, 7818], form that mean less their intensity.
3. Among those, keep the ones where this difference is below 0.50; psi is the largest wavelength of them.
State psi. 7817.0 angstrom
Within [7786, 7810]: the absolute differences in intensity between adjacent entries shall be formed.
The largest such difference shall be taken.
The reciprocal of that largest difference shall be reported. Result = 0.86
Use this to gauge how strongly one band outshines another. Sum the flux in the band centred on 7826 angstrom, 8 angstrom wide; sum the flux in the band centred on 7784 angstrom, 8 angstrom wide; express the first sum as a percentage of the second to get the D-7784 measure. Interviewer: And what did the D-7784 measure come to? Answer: 101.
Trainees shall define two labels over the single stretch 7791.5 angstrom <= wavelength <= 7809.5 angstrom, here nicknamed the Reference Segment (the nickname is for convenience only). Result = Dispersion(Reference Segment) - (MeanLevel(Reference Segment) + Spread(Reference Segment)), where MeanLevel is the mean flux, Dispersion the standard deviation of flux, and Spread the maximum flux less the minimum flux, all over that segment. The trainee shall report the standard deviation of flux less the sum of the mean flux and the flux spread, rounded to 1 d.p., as -17.3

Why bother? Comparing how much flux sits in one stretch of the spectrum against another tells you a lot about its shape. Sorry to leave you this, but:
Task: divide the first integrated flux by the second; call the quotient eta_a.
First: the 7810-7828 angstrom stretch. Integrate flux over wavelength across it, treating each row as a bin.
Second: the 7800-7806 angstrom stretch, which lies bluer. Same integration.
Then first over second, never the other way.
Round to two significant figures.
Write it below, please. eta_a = 3.1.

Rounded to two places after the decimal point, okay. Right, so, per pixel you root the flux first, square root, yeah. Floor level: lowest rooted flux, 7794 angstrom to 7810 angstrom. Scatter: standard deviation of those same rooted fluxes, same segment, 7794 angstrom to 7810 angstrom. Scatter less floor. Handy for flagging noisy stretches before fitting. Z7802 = -3.96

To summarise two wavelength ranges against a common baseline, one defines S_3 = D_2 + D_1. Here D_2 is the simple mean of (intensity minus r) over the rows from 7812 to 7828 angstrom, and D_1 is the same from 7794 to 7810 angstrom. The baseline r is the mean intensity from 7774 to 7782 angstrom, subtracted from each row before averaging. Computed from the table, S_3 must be 0.4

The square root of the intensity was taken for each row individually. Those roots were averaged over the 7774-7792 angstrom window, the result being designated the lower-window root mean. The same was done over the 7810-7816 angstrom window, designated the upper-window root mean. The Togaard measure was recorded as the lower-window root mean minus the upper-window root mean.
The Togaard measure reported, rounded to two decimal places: 0.03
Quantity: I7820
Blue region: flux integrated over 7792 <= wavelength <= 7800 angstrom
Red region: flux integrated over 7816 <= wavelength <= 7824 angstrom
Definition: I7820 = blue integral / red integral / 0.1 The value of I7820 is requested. 9.4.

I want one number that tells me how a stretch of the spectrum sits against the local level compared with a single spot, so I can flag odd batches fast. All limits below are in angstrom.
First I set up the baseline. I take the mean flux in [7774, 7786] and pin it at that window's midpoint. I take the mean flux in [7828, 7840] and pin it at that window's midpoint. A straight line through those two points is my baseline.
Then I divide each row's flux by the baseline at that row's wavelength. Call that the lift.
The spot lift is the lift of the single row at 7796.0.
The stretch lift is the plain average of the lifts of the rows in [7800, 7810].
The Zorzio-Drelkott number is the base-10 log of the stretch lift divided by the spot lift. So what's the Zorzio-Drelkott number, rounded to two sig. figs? -0.021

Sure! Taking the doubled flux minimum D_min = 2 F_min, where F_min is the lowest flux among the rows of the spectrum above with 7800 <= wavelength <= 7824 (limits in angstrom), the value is 32.4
